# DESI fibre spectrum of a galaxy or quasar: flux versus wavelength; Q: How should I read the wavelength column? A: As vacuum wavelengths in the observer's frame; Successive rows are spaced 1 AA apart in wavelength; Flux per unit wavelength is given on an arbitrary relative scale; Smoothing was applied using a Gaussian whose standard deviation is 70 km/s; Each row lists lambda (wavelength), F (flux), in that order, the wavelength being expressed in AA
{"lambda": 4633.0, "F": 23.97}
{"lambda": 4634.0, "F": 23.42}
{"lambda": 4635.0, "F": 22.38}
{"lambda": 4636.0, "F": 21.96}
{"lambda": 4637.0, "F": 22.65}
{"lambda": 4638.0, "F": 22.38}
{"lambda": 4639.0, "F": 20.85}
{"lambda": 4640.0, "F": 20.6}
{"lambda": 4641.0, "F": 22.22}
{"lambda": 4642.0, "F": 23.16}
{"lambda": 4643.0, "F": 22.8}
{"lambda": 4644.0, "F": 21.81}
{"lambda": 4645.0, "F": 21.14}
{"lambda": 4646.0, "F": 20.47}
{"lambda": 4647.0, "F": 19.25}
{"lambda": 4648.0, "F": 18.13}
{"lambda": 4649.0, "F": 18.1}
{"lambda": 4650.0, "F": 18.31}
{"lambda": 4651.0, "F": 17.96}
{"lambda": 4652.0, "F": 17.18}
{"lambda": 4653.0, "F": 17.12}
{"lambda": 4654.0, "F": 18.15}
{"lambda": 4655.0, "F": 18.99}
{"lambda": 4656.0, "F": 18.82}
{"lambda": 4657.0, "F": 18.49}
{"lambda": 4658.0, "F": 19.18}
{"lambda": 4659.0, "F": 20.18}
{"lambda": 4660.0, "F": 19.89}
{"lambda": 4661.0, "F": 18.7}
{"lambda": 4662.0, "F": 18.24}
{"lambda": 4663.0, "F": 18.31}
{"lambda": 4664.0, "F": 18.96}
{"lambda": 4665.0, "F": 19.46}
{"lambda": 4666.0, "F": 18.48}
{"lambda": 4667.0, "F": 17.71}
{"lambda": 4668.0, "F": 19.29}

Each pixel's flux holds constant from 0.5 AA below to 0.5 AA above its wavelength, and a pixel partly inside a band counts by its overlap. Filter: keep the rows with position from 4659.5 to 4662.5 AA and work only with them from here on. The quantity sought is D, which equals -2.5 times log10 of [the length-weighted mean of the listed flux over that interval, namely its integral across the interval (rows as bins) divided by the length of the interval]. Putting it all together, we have -3.19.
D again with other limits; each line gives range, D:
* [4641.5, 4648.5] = -3.30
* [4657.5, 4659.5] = -3.24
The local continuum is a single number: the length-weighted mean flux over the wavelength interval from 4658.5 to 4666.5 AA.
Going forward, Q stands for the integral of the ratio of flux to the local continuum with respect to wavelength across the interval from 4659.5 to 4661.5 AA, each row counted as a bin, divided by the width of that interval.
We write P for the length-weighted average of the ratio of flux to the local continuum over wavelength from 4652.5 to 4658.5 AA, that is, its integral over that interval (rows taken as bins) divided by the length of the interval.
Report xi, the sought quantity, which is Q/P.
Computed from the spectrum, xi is 1.05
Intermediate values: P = 0.97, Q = 1.01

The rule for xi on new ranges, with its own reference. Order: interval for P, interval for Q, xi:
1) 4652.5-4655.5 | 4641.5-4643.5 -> 1.27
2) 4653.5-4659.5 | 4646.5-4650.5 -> 0.97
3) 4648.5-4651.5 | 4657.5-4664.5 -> 1.05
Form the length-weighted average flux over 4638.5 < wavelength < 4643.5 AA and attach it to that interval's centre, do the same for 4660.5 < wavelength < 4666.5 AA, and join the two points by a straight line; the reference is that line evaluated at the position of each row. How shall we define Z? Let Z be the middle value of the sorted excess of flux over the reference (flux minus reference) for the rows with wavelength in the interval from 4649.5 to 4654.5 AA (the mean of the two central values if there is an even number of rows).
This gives -2.5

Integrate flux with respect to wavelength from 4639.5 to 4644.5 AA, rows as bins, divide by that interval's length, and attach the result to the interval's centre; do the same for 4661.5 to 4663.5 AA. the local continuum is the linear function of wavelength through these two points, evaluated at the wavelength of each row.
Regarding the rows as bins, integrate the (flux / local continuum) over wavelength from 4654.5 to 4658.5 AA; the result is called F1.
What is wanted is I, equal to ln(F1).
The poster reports 1.4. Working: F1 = 3.9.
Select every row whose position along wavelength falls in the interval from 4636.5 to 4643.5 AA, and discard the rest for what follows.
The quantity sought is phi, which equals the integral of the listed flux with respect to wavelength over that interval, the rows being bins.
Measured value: 155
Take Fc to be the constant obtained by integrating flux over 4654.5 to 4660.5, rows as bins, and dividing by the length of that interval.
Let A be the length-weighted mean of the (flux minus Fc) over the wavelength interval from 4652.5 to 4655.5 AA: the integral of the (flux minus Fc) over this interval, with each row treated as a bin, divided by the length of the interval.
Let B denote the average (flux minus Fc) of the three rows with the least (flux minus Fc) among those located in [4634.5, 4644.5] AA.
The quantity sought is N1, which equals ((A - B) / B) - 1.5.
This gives -3.1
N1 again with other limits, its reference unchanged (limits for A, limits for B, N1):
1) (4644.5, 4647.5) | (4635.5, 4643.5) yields -2.0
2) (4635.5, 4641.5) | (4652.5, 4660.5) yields -4.4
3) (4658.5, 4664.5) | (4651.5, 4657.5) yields -2.4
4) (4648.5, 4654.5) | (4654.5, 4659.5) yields 0.5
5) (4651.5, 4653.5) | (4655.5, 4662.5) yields 0.2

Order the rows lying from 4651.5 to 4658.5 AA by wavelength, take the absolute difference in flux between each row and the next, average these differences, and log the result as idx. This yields 0.52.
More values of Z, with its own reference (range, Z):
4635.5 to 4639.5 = -0.3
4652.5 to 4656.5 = -1.4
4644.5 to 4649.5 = -1.8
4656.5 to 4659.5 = -0.3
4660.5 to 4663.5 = -0.5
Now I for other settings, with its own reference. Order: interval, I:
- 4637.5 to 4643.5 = 1.8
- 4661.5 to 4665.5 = 1.4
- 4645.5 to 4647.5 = 0.6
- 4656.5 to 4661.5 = 1.6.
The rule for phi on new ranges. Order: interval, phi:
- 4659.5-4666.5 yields 132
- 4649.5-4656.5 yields 127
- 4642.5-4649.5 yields 142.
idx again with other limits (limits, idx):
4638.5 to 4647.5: 0.84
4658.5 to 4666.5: 0.59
